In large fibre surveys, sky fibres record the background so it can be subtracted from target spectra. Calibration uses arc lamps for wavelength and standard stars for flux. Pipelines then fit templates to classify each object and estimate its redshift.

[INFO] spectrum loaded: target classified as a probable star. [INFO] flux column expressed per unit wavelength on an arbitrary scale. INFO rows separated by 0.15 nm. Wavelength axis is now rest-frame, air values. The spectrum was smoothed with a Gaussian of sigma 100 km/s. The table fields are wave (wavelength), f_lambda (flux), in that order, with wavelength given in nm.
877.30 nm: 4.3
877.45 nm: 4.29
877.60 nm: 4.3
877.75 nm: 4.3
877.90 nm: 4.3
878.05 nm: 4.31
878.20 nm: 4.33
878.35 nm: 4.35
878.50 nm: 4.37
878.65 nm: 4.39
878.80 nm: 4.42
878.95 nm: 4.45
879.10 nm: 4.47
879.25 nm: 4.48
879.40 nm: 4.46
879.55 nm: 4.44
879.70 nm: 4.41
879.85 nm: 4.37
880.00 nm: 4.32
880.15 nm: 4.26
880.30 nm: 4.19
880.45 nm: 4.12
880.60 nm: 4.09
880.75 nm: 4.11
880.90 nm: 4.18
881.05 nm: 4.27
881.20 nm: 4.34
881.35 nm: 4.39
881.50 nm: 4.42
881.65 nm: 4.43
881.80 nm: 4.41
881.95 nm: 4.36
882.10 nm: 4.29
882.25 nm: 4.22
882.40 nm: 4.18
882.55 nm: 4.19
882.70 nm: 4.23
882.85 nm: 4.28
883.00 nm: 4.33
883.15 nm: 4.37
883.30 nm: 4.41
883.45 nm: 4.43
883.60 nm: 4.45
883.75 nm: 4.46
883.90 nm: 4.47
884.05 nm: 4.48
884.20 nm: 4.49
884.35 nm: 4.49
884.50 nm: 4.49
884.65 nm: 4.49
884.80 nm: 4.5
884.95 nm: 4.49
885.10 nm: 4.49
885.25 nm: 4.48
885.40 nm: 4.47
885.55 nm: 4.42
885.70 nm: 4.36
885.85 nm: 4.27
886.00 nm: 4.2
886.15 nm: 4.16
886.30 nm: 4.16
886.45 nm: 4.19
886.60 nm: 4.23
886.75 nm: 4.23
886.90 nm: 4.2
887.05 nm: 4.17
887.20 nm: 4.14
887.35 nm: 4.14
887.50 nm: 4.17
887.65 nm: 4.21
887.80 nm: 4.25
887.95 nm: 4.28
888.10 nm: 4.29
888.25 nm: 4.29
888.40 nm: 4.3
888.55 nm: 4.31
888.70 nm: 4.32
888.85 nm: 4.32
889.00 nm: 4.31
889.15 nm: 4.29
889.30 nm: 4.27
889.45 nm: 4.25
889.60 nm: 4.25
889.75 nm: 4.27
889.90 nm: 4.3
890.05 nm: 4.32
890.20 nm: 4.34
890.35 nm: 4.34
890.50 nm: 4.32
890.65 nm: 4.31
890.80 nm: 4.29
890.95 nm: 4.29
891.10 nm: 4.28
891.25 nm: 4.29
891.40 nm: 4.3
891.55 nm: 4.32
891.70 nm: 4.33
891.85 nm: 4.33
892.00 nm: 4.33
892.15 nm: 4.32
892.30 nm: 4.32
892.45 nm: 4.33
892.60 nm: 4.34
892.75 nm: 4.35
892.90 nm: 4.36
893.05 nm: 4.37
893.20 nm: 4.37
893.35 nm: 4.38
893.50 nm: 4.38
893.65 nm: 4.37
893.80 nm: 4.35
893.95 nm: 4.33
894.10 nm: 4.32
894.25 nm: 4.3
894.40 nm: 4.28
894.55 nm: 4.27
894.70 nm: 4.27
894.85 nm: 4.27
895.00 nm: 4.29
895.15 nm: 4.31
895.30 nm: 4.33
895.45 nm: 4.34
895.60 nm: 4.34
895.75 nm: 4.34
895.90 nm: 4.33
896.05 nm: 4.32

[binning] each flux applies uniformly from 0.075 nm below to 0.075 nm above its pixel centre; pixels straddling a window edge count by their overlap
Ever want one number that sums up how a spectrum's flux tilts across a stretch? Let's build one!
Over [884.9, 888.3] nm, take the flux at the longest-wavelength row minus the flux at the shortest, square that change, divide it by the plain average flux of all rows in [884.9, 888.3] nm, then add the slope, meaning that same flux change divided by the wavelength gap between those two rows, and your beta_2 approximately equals -0.051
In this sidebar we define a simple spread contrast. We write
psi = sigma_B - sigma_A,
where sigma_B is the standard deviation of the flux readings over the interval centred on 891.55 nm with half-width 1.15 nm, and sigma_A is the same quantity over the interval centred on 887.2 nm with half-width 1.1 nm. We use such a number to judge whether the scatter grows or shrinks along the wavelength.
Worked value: -0.03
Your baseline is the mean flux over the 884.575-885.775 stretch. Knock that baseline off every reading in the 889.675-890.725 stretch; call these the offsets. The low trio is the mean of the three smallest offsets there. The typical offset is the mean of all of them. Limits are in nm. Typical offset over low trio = 0.88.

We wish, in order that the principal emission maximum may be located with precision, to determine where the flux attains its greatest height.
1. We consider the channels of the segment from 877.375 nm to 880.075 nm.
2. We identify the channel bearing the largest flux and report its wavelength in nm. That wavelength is 879.25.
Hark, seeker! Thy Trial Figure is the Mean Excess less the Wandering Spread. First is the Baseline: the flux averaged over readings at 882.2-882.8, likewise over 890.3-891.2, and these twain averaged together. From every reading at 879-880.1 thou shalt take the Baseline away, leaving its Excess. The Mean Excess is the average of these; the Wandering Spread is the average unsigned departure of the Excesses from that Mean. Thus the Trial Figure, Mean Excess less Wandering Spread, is 0.12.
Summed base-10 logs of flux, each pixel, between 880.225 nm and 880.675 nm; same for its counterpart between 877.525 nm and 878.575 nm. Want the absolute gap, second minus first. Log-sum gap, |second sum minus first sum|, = 2.60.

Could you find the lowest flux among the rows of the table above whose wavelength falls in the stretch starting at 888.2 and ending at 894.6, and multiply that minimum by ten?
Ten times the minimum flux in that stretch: 42.5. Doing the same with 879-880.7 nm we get 40.9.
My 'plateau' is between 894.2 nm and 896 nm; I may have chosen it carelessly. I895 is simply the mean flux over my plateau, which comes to 4.31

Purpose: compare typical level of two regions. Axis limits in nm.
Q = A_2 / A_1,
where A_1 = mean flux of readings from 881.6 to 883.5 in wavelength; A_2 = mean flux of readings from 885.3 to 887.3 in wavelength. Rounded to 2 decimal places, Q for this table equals 0.98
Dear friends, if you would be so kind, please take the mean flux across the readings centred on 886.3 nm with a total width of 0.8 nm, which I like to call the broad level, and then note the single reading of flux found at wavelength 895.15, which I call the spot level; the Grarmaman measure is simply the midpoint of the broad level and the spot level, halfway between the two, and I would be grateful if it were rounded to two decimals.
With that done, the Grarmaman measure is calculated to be 4.25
